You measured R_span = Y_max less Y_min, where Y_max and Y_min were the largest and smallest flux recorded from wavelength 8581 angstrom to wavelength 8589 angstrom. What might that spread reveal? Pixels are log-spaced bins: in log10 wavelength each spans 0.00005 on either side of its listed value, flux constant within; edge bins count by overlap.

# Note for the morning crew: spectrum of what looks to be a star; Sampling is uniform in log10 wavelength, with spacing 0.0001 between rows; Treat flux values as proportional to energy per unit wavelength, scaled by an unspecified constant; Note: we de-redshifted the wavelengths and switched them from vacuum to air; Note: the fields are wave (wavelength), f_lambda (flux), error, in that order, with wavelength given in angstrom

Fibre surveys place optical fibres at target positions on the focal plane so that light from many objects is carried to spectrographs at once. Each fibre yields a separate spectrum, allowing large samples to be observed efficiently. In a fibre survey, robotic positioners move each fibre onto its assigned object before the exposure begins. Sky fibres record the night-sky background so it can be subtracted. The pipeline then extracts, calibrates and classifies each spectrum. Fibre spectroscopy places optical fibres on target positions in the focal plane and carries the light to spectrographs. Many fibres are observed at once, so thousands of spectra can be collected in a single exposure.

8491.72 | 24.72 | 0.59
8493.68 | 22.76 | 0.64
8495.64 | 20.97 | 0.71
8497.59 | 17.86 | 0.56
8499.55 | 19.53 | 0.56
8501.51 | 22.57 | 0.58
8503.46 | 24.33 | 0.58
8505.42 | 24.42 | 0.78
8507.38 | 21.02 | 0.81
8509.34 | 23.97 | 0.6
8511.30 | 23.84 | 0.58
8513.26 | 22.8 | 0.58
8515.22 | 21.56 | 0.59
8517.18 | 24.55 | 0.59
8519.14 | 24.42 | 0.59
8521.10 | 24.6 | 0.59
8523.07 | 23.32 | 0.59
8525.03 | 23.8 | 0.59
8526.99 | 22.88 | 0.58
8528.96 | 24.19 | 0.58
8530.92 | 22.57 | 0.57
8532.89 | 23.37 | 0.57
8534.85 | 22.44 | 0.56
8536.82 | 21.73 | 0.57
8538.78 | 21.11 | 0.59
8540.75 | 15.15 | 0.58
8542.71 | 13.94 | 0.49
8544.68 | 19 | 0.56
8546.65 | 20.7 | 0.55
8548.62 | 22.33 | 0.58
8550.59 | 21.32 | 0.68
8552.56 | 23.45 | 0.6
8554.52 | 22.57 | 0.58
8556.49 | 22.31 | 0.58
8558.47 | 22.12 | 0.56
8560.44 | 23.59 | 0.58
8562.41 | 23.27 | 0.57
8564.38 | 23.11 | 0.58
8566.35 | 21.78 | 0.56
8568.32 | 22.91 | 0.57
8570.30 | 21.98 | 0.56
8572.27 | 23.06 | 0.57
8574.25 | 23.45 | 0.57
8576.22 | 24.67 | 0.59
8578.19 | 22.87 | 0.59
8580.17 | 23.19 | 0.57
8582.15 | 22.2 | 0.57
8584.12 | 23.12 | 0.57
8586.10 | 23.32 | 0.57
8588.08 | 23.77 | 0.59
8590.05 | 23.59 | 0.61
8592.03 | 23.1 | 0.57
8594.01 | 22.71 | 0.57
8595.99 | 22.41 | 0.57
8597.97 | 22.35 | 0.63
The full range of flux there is 1.6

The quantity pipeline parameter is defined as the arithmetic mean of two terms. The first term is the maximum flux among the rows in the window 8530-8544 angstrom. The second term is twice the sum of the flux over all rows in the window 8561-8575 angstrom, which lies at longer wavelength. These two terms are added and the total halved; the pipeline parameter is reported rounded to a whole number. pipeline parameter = 171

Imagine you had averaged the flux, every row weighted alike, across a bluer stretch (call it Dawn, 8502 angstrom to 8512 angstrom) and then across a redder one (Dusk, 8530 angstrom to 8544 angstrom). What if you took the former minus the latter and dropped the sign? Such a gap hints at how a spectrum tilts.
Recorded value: 3.5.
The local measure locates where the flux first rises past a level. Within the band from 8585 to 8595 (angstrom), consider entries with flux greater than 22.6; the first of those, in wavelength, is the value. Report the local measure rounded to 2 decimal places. 8586.10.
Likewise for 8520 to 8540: 8521.10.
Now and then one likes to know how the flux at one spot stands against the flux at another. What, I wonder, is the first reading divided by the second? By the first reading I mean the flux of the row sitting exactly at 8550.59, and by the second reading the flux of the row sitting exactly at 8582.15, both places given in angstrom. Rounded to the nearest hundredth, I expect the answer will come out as 0.96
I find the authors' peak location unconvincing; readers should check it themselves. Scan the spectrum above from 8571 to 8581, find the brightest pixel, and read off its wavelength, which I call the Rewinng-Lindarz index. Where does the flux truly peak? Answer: 8576.22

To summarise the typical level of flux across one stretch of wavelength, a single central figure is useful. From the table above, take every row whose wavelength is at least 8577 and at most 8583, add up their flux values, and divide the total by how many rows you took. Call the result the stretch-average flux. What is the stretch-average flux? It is 22.8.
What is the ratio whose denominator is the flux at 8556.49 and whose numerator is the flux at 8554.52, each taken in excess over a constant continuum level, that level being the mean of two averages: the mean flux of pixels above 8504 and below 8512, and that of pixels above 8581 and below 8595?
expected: 0.7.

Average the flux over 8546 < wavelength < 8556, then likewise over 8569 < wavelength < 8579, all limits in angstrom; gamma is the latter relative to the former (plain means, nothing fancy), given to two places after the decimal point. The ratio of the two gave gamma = 1.05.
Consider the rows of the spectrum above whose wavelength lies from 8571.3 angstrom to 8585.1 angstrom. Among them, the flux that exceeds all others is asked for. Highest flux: 24.67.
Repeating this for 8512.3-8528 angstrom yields 24.6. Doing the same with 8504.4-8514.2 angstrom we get 24.42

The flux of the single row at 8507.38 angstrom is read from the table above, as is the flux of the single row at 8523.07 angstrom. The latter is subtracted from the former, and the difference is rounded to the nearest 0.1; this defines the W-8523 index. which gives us -2.3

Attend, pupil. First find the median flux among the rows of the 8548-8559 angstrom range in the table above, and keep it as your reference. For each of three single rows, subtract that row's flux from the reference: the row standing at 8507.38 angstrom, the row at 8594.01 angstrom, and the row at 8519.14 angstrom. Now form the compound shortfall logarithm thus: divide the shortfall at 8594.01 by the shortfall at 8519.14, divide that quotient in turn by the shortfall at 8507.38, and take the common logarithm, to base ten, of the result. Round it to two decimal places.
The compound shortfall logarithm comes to -0.85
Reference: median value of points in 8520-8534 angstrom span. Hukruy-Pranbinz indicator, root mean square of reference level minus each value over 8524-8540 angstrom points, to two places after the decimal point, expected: 1.14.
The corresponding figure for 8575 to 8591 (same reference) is 0.67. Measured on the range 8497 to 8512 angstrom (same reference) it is 2.60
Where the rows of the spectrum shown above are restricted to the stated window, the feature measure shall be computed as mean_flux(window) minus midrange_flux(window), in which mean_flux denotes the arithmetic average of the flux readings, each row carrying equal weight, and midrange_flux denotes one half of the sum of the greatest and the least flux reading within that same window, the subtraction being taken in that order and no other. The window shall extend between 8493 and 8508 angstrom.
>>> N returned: 0.54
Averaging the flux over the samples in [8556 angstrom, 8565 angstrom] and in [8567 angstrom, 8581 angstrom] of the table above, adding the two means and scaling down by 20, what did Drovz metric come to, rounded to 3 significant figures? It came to 2.30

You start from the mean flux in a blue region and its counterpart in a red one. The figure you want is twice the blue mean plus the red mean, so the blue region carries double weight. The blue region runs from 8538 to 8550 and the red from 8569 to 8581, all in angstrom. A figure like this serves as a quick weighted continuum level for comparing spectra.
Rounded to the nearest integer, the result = 61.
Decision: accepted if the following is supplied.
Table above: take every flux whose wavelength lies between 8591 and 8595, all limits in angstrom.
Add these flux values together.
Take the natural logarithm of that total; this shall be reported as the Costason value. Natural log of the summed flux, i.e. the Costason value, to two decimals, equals 3.82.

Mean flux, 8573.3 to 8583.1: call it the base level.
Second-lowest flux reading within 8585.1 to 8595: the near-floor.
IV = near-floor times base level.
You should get 538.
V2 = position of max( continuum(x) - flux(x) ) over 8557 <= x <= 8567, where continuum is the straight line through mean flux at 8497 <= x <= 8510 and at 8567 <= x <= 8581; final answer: 8566.35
